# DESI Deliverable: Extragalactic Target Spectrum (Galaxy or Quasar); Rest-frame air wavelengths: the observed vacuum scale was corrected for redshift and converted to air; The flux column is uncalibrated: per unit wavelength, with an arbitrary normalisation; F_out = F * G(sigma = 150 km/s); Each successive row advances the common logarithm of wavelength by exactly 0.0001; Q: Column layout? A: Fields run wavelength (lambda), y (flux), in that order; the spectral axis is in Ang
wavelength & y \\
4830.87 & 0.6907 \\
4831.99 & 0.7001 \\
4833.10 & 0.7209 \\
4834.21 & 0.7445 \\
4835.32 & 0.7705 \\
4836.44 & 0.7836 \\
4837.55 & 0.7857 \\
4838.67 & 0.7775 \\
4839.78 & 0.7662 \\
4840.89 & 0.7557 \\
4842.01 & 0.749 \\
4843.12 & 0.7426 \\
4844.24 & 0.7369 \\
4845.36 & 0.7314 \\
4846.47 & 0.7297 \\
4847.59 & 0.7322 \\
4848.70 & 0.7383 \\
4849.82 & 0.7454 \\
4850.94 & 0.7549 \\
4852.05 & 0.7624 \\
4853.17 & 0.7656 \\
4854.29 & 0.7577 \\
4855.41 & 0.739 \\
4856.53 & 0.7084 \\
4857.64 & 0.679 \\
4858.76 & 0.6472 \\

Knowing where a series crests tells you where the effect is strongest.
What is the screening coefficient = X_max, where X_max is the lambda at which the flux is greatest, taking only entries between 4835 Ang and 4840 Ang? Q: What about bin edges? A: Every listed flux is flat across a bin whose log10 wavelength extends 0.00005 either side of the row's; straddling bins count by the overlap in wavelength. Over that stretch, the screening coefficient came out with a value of 4837.55 Ang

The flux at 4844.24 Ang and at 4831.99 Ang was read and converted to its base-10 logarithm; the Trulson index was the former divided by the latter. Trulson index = 0.9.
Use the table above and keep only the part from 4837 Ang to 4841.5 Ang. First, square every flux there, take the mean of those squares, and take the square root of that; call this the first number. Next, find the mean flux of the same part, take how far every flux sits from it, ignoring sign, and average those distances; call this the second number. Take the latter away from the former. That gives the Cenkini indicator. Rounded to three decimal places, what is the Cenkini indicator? 0.761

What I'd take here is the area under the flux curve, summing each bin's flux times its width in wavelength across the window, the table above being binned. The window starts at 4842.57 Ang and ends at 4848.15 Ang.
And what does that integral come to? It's 4.10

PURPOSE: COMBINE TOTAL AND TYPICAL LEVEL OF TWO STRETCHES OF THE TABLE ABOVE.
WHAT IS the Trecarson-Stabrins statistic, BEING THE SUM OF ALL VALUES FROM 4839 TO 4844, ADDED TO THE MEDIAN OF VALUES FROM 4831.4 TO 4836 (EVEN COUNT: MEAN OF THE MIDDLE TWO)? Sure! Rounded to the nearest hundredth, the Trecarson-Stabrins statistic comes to 3.75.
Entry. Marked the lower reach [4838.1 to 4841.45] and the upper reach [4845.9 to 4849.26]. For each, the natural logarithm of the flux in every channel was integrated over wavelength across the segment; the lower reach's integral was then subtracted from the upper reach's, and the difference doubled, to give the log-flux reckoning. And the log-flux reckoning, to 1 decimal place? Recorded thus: -0.3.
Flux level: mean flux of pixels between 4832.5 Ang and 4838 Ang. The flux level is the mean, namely 0.761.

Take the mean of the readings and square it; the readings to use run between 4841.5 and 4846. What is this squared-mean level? 0.548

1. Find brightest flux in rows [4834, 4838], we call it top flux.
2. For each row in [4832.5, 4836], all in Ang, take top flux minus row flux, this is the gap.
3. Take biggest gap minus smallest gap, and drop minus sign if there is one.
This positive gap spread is 0.050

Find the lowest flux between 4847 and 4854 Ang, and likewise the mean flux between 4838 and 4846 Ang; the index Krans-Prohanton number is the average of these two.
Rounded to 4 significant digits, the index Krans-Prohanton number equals 0.7418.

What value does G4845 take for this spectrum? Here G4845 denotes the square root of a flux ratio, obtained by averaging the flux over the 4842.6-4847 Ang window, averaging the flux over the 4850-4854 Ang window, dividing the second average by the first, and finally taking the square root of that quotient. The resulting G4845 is 1.02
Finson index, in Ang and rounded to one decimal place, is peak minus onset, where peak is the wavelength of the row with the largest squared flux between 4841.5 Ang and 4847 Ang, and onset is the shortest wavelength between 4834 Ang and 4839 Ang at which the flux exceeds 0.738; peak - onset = 7.8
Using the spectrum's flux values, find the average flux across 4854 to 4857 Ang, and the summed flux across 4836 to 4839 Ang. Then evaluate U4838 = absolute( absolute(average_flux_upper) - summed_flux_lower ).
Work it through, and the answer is 1.61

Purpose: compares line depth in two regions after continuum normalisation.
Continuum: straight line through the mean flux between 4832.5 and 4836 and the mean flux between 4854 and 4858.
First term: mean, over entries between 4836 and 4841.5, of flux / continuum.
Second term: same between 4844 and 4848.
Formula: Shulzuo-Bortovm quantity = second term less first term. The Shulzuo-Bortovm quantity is -0.045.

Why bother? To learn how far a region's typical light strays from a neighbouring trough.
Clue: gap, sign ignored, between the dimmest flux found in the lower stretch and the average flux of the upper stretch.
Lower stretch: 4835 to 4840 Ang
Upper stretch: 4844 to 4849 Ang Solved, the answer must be 0.032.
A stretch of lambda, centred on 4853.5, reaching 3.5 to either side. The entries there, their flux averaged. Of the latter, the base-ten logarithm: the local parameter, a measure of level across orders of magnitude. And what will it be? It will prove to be -0.126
